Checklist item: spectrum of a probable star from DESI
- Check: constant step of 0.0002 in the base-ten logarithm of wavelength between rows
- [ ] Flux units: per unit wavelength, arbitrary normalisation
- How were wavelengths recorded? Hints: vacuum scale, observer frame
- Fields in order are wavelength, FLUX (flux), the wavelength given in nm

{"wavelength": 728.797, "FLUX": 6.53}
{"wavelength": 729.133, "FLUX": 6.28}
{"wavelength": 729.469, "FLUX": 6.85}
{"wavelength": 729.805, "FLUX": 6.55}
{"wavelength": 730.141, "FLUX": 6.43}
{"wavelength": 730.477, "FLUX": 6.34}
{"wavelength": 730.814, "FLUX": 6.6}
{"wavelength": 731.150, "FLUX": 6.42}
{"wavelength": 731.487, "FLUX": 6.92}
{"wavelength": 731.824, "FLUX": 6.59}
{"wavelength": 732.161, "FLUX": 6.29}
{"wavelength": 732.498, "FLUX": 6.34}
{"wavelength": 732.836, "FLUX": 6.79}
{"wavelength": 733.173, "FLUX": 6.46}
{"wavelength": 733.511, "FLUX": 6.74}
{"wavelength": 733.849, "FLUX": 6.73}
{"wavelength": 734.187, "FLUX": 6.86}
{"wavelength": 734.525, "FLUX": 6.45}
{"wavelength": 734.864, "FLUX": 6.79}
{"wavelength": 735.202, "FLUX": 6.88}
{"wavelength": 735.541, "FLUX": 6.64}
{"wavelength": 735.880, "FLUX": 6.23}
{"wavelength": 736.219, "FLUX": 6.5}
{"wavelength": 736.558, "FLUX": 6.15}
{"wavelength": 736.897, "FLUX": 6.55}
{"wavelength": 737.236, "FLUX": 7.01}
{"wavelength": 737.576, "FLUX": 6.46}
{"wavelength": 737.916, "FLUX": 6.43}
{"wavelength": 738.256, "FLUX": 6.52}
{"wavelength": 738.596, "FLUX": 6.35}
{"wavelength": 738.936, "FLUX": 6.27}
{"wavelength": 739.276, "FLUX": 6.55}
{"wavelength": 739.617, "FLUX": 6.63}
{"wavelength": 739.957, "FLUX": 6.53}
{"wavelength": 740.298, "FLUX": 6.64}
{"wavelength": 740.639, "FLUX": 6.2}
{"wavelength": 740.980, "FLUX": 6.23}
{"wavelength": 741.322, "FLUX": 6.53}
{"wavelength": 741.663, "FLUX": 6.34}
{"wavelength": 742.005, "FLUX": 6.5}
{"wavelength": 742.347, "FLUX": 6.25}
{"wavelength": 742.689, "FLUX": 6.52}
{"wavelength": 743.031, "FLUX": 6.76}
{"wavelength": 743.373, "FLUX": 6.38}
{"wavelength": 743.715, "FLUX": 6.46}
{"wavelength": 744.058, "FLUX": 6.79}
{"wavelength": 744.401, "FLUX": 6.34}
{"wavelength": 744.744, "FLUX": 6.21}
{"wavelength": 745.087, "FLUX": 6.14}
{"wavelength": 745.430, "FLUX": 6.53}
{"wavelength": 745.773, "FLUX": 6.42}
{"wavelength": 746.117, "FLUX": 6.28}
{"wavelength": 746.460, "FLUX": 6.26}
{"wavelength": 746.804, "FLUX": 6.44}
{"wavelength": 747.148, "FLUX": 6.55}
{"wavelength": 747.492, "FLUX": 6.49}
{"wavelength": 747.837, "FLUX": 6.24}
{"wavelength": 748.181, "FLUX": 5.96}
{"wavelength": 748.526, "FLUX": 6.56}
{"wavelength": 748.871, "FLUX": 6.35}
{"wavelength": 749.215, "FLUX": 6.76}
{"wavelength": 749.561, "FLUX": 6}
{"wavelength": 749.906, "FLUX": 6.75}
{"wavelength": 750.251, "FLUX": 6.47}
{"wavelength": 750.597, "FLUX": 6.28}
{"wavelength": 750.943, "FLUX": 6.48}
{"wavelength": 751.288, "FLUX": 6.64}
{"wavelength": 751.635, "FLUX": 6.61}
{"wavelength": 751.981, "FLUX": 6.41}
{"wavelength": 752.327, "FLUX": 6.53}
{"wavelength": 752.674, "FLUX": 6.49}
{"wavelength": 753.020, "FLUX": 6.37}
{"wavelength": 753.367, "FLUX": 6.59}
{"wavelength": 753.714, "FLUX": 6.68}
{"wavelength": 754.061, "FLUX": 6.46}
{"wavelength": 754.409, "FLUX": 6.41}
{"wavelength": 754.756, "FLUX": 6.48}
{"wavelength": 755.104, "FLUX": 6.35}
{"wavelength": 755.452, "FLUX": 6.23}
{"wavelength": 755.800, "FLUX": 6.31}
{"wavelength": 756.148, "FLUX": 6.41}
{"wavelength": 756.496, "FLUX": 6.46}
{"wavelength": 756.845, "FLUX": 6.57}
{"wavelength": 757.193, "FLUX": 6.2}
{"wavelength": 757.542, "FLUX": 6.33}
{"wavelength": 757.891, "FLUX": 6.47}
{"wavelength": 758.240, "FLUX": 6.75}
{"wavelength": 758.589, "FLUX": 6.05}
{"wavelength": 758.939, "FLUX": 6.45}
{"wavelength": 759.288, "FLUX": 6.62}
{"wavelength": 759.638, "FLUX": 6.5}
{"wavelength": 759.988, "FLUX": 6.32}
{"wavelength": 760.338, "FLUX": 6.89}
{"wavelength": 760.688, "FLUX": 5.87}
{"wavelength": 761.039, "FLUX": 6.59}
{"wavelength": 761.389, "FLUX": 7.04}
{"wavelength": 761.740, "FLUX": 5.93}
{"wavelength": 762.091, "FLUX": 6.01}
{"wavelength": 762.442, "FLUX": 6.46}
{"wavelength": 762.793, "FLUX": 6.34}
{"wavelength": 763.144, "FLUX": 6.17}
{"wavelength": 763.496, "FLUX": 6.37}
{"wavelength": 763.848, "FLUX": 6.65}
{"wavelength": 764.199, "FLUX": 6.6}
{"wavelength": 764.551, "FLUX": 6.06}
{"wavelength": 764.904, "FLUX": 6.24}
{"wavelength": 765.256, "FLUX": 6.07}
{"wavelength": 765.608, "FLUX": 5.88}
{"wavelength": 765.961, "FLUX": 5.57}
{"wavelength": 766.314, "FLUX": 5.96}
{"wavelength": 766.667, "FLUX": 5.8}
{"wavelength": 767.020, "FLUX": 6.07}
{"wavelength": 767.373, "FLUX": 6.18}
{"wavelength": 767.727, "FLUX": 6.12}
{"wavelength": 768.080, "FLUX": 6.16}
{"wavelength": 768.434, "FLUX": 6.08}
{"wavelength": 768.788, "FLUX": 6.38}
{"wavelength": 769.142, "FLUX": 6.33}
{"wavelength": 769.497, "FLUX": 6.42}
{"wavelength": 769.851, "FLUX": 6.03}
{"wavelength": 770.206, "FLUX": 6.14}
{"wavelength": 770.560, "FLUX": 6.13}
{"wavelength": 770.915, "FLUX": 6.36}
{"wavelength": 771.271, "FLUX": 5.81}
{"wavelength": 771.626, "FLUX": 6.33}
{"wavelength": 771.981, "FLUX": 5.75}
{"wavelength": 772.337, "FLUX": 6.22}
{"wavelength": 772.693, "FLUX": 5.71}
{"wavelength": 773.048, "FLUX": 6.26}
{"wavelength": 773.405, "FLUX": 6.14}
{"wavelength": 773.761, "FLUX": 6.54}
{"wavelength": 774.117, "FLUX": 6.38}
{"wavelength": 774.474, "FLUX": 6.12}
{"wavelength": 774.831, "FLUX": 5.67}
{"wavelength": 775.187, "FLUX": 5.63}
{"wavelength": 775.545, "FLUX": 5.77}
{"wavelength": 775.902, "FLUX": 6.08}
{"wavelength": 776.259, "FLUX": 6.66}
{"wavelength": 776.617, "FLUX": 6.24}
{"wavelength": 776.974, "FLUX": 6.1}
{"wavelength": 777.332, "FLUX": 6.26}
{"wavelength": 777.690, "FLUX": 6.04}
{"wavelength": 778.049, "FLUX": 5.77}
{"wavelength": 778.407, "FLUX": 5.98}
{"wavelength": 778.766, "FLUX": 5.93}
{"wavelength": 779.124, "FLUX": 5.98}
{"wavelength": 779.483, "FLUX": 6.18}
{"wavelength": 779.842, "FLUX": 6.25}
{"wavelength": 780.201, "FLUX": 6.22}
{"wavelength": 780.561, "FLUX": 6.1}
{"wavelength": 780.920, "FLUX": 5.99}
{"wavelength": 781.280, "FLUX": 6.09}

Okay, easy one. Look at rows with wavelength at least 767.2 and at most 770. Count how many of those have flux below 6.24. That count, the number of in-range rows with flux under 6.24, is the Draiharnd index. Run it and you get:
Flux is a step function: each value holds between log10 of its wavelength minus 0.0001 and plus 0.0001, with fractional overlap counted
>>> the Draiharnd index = 5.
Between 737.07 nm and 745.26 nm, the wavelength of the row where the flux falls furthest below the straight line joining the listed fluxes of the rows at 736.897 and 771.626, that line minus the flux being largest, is 745.087 nm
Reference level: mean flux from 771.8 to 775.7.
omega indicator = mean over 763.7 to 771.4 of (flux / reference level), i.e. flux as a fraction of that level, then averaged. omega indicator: 1.020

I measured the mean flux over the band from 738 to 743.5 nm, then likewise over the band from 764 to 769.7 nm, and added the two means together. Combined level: 12.6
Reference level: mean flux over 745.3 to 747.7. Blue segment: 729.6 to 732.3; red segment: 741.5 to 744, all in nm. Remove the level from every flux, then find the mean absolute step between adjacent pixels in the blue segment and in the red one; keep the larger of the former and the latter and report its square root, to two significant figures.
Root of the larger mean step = 0.50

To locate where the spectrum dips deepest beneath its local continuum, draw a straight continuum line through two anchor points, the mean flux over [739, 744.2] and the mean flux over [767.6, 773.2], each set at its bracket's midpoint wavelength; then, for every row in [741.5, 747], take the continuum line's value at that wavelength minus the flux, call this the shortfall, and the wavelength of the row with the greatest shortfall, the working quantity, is 745.087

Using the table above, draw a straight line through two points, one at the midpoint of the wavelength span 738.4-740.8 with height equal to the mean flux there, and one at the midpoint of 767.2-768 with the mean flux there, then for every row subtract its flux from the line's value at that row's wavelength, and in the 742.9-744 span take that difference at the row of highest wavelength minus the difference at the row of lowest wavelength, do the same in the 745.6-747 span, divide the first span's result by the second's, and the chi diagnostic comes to -9.4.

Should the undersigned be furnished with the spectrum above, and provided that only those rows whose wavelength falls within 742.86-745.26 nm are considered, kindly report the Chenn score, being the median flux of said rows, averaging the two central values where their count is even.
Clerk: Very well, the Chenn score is 6.38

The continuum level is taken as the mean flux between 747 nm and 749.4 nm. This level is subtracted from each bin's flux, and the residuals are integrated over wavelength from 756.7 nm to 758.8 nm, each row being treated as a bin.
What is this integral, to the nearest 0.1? 0.0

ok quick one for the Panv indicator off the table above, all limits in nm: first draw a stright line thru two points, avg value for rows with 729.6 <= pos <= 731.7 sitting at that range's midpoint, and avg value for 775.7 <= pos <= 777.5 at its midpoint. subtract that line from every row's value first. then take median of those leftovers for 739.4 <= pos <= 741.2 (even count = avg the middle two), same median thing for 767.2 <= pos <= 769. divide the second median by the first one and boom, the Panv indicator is -4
